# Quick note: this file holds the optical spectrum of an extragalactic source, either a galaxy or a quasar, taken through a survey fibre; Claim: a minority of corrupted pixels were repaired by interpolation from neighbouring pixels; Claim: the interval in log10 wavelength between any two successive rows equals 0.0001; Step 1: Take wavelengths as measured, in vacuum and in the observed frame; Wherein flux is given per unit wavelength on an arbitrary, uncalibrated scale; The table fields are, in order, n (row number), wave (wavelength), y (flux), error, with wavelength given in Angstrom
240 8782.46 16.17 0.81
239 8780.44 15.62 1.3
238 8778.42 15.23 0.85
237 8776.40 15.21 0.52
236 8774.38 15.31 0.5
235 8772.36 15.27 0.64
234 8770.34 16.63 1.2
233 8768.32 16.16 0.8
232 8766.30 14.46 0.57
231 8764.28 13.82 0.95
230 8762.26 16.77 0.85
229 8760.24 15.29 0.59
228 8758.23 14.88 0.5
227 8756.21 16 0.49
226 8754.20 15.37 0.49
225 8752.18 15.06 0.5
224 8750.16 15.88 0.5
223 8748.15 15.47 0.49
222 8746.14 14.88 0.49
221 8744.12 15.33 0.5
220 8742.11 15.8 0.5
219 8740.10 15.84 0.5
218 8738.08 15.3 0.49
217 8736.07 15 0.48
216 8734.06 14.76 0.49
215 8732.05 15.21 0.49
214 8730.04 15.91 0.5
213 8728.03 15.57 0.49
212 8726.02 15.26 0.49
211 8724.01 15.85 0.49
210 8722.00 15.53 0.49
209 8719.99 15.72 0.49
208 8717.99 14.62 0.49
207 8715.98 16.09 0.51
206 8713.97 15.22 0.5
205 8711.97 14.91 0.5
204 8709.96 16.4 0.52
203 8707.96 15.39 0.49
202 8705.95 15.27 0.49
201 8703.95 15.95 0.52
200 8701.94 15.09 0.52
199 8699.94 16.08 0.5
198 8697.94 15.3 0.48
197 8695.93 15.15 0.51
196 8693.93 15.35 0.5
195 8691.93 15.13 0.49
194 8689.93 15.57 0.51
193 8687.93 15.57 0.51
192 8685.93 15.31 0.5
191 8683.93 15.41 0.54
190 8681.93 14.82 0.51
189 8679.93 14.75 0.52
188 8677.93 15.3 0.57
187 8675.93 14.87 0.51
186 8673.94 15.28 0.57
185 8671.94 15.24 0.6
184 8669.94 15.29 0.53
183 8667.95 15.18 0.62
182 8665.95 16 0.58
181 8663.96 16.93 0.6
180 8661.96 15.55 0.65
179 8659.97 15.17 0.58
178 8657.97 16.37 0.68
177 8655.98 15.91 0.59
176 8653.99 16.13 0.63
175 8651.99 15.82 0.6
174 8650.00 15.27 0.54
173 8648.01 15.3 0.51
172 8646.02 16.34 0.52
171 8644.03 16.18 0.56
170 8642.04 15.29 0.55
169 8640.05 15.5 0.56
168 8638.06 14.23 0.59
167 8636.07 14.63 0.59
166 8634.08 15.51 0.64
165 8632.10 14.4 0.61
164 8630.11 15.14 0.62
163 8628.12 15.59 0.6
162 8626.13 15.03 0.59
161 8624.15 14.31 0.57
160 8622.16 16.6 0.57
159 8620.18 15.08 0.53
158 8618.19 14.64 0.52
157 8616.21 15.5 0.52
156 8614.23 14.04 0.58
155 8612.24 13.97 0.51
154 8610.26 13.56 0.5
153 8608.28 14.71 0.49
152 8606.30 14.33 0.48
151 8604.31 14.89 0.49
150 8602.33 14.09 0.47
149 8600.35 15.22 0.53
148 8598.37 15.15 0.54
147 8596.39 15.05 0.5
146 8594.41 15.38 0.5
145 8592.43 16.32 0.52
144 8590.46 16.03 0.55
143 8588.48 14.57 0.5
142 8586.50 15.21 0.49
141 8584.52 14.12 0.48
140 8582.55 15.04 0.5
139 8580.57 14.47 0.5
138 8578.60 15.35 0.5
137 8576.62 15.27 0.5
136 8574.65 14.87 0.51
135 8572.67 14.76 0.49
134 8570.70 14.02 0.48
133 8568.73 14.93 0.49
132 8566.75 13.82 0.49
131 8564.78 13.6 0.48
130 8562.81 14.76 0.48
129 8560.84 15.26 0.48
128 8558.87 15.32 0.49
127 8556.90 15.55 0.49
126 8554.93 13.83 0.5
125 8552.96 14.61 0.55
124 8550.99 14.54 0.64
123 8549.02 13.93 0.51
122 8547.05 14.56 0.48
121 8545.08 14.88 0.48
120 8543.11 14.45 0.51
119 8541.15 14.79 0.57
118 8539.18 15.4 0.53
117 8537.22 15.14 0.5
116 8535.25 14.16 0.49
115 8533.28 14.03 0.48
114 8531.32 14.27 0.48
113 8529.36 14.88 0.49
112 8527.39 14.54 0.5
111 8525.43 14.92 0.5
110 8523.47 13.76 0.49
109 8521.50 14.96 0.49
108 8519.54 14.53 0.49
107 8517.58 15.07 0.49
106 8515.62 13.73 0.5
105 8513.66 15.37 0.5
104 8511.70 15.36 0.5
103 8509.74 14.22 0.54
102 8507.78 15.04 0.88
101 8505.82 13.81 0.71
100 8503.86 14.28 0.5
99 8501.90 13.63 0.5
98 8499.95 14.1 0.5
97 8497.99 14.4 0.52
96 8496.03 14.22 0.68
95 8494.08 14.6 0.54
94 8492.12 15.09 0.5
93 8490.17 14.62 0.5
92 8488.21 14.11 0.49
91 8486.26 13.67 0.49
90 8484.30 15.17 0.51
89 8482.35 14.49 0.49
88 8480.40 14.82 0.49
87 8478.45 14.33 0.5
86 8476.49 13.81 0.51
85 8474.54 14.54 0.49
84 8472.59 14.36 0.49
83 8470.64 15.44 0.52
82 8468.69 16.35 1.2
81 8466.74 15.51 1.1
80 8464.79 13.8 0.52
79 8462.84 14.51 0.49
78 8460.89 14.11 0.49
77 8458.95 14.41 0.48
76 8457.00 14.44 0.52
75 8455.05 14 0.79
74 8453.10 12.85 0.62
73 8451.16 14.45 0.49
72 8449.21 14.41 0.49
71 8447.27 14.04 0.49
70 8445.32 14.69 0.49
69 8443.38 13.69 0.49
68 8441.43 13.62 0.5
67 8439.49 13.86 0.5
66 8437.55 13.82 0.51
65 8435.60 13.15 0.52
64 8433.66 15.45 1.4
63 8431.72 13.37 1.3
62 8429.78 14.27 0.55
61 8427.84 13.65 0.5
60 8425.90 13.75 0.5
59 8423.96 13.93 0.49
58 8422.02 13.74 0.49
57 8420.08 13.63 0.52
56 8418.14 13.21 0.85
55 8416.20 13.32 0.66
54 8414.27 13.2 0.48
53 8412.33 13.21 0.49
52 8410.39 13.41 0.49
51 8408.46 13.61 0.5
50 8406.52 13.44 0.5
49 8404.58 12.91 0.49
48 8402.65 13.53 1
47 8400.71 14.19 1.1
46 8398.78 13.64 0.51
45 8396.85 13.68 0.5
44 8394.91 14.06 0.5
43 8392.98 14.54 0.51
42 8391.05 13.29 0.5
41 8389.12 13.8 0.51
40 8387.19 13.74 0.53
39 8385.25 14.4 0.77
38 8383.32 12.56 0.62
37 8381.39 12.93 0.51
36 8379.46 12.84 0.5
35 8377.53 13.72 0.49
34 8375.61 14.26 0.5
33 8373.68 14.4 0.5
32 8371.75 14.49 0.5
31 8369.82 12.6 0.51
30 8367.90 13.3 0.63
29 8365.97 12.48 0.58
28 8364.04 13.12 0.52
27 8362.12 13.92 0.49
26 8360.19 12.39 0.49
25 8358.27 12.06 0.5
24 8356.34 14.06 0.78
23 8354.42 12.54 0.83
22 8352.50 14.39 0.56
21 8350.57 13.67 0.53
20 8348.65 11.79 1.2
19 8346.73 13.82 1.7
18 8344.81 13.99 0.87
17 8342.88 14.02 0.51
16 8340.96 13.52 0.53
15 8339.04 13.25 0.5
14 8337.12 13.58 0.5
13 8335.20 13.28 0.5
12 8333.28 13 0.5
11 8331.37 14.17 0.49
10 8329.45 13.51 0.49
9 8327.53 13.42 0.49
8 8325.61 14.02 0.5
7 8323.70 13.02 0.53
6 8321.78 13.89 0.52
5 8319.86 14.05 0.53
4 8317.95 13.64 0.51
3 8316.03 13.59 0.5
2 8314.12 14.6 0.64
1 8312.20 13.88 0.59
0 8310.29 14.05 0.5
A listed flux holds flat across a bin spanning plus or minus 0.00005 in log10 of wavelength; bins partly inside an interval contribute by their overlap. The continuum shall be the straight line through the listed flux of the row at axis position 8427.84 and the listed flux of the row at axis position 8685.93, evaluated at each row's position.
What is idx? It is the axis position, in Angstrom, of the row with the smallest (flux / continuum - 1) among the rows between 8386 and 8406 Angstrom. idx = 8404.58 Angstrom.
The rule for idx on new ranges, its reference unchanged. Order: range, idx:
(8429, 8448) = 8435.60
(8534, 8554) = 8549.02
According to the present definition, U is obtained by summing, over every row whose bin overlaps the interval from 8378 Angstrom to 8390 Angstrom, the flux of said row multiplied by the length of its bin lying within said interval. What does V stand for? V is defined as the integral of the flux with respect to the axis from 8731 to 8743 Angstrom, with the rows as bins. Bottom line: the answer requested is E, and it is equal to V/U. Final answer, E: 1.14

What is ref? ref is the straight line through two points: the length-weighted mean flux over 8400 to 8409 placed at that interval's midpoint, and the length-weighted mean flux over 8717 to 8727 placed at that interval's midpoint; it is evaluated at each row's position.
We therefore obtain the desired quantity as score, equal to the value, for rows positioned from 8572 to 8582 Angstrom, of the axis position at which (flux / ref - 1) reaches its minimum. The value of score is 8580.57 Angstrom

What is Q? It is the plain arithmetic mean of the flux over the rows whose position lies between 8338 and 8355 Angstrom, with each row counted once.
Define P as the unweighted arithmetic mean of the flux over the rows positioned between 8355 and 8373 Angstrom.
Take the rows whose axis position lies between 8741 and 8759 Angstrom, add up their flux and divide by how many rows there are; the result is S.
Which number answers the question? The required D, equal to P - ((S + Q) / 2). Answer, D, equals -1.3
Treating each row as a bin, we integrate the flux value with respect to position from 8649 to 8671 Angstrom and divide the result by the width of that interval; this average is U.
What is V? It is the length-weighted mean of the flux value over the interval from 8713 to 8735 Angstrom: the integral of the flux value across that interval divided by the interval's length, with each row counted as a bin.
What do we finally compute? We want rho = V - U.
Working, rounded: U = 15.8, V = 15.4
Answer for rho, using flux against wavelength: -0.35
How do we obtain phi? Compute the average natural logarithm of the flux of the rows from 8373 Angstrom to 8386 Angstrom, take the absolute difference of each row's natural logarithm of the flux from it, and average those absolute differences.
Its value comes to 0.052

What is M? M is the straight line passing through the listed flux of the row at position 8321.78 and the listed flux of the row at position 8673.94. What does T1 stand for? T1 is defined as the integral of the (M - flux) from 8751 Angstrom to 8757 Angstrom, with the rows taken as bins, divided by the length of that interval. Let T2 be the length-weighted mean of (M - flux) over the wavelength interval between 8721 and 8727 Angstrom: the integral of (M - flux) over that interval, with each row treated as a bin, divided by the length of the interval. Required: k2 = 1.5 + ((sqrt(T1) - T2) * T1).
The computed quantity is 1.55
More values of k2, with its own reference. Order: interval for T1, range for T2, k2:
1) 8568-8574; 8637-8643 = 1.62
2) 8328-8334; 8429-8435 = 1.70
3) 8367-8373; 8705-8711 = 2.09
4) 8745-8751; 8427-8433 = 1.49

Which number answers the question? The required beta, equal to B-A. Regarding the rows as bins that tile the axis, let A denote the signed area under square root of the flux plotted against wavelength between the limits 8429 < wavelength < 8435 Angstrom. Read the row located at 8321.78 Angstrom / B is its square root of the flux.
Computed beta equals -19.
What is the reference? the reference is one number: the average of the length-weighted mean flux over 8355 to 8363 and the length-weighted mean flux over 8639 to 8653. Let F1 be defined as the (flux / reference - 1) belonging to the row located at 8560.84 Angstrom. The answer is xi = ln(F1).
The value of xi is -2.8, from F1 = 0.062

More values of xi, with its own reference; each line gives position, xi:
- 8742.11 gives -2.3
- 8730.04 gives -2.2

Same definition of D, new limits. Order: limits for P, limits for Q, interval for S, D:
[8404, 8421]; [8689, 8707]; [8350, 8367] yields -1.0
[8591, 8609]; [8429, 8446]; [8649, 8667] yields 0.1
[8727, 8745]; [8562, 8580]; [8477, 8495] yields 0.8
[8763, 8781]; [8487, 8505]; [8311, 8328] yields 1.2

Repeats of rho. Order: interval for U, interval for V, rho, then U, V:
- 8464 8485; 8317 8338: -1.19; 14.8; 13.6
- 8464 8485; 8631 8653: 0.52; 14.8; 15.3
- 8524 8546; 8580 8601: 0.49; 14.7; 15.2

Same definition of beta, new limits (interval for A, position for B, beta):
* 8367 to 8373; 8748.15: -18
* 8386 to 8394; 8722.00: -26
